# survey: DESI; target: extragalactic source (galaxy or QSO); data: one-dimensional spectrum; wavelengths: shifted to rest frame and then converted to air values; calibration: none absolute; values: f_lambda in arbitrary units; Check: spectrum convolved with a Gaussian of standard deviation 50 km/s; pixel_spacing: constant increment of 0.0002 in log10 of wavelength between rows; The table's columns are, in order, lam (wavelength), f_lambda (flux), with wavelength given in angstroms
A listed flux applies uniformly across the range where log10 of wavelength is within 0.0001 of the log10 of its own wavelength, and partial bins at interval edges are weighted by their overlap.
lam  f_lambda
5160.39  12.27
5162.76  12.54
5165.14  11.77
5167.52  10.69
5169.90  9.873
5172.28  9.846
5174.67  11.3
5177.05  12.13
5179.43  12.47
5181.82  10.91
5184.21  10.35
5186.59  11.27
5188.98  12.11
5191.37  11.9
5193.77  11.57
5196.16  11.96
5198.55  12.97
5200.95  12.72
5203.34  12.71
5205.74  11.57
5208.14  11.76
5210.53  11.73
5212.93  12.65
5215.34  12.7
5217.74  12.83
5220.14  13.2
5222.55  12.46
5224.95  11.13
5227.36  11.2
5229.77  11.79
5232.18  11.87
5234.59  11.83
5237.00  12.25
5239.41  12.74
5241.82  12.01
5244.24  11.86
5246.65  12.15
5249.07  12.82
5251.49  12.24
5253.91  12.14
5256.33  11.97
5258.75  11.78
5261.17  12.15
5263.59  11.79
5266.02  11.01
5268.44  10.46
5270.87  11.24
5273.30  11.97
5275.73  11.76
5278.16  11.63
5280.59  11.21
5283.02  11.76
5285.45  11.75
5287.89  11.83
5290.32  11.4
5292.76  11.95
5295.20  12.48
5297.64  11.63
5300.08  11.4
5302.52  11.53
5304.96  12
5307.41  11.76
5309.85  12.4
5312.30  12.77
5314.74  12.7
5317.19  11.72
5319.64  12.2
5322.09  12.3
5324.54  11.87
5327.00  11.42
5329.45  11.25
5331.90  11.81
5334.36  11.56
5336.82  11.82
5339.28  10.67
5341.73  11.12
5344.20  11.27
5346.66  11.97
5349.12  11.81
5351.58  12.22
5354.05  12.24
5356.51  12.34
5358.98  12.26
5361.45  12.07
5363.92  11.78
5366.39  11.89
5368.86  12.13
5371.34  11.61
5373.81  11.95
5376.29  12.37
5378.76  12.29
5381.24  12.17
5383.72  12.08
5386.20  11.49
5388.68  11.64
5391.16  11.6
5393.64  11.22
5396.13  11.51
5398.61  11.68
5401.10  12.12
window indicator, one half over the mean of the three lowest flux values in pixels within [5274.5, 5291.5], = 0.0438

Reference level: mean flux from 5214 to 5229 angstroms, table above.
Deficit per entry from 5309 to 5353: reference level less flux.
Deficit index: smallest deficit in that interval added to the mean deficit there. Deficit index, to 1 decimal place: -0.1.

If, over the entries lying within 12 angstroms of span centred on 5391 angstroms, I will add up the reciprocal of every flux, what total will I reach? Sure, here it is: 0.435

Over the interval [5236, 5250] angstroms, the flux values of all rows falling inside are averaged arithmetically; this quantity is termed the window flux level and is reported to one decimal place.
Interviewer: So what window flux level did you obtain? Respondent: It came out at 12.3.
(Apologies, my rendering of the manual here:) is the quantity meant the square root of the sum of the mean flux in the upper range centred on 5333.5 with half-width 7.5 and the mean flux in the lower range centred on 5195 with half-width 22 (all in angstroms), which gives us 4.83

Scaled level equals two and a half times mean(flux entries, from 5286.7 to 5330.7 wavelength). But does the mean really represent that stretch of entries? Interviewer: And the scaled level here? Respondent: 29.81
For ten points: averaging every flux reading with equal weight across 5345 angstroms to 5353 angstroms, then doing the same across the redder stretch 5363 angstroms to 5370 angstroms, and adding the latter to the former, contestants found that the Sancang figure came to 23.9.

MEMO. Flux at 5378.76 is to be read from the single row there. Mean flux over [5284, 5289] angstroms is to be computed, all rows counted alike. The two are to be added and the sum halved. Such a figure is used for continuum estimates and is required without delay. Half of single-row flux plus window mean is 12.0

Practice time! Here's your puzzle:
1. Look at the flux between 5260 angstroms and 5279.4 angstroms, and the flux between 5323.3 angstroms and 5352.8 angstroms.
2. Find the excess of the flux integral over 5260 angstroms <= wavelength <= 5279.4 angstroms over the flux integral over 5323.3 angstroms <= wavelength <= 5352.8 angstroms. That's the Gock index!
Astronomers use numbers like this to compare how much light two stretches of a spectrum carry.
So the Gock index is -118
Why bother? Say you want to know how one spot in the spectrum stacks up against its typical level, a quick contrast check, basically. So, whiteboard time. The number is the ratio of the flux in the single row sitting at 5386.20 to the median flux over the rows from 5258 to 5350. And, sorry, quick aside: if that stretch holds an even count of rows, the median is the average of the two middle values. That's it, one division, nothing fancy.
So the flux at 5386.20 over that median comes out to 0.977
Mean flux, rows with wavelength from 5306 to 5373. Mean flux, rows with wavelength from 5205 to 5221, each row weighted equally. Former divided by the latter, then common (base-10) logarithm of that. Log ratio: -0.017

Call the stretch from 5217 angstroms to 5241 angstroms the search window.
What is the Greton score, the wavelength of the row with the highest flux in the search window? 5220.14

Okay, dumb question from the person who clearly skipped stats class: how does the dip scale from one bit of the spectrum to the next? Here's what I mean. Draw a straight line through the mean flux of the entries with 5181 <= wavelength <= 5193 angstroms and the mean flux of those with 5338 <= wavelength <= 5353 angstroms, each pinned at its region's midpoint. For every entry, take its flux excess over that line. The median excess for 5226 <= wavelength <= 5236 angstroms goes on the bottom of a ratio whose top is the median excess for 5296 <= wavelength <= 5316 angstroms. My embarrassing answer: 0.95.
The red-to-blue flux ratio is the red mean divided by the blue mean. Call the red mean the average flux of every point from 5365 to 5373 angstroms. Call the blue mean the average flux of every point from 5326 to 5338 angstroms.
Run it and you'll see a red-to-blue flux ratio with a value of 1.03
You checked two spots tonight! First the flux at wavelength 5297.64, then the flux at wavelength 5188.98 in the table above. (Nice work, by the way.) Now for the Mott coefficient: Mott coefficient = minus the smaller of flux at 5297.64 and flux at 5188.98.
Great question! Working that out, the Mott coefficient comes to -11.6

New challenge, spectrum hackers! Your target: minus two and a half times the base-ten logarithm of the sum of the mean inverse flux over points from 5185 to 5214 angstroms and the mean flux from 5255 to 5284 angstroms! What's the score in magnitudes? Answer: -2.67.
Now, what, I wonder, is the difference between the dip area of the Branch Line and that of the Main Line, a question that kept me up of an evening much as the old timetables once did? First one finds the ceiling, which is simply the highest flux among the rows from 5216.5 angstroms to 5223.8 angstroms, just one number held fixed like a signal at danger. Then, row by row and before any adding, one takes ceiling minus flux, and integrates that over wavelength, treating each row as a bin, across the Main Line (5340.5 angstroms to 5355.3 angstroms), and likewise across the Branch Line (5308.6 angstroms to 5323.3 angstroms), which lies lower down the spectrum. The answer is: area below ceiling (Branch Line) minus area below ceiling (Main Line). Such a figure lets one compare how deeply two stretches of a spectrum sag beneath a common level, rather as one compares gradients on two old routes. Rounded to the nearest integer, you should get -9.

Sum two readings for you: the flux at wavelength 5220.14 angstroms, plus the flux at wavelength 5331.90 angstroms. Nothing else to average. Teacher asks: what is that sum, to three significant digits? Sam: 25.0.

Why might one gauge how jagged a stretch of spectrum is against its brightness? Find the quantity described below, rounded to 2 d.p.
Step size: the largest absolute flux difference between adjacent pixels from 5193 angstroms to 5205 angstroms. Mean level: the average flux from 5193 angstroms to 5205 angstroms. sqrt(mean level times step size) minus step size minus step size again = 1.52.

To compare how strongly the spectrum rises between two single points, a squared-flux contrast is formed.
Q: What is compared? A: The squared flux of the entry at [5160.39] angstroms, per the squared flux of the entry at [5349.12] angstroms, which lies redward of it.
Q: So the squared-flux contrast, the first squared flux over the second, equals 1.08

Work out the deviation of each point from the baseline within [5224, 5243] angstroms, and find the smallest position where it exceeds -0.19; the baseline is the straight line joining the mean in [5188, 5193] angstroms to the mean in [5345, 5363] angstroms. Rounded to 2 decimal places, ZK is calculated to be 5232.18 angstroms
